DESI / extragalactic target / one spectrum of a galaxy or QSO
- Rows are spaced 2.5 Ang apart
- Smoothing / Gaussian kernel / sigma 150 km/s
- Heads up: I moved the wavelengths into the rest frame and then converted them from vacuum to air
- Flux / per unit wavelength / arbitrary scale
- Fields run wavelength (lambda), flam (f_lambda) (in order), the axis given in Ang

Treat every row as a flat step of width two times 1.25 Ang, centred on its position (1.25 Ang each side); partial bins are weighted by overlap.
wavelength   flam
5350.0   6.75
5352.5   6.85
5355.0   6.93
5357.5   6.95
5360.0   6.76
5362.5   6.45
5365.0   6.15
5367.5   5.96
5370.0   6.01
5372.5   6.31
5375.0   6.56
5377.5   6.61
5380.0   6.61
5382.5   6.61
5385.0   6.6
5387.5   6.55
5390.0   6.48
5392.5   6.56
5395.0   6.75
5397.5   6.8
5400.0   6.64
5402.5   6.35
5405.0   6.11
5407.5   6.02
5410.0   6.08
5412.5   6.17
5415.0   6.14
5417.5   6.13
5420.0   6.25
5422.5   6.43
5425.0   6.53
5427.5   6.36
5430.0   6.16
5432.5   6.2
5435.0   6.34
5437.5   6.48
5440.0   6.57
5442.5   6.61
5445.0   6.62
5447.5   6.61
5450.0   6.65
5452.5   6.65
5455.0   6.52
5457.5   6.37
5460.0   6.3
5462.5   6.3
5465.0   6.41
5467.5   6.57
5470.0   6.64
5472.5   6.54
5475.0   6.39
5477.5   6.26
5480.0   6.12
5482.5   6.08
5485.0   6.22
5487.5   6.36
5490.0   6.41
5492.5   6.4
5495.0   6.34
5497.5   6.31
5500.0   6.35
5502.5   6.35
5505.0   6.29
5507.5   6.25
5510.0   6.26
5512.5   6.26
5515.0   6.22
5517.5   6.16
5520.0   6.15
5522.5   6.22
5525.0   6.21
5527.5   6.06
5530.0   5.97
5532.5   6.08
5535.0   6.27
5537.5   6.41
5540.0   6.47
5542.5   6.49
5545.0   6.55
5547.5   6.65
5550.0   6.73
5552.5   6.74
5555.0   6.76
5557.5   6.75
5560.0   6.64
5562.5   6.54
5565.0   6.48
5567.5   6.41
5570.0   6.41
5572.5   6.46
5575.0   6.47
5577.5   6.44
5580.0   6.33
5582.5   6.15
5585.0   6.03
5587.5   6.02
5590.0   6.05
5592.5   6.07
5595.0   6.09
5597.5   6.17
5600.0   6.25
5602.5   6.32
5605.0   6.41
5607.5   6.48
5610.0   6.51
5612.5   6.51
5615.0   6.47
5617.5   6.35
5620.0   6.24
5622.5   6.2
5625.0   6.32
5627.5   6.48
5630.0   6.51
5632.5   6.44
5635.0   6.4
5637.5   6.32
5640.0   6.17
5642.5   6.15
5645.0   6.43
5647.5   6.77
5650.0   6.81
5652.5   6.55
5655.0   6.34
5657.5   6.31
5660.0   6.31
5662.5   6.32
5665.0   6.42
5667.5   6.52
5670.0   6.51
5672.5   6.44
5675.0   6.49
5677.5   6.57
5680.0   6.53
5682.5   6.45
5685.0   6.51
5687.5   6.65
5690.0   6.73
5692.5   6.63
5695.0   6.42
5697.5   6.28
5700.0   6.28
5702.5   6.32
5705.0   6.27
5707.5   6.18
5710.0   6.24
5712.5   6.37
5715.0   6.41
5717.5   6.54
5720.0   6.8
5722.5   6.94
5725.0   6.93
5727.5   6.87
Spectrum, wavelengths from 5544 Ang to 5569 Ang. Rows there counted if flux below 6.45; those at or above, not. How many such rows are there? 1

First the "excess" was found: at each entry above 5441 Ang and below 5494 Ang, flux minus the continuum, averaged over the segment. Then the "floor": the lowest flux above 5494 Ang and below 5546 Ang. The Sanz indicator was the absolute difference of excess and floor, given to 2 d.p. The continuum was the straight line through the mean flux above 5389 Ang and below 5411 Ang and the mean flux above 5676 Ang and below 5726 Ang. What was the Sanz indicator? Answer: 5.98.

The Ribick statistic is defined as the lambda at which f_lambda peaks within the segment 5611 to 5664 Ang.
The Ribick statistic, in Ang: 5650.0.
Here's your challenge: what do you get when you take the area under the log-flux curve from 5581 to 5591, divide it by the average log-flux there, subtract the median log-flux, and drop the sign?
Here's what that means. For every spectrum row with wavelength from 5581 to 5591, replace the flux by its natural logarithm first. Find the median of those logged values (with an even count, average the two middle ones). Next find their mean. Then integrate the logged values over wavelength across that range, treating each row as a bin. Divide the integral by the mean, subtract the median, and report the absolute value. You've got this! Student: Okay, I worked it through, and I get 8.20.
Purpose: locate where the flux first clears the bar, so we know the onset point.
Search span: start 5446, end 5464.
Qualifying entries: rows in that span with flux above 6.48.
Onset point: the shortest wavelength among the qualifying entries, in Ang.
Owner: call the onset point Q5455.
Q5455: 5447.5 Ang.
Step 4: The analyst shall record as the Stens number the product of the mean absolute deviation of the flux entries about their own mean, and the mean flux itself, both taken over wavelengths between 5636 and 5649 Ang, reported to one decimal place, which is 1.2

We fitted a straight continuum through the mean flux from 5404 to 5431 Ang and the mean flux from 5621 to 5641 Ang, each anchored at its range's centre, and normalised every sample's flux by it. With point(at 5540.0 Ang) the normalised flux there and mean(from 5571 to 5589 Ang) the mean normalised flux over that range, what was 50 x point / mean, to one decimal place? 51.8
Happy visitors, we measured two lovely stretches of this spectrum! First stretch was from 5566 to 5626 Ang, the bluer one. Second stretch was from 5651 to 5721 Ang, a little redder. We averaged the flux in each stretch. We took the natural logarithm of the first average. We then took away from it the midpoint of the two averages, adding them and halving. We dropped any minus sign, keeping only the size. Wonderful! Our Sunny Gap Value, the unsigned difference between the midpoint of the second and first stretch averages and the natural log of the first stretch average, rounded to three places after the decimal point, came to 4.530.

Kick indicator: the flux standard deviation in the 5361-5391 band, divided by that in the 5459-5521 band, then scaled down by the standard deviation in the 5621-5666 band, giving 10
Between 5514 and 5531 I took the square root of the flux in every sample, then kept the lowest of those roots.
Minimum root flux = 2.44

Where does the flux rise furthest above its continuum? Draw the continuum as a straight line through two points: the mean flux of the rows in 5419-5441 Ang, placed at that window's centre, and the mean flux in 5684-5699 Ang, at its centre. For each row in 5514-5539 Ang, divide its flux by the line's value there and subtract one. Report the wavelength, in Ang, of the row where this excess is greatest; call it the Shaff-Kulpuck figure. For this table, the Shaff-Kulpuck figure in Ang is 5537.5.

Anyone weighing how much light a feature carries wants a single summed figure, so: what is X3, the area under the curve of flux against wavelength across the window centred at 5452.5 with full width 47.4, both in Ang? 307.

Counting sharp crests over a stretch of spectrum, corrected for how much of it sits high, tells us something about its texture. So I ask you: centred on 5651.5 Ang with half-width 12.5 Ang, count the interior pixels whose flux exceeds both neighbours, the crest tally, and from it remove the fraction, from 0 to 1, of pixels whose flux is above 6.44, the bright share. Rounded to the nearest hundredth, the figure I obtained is 0.70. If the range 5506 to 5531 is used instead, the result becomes 1.00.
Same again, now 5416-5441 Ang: 0.70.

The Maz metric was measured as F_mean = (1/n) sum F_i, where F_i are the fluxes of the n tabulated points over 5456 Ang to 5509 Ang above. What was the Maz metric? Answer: 6.35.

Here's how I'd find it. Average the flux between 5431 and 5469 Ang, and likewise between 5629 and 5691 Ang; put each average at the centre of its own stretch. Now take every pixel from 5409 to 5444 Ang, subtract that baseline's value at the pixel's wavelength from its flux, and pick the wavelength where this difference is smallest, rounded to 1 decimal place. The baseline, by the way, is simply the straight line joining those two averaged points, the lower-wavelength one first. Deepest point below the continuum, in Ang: 5410.0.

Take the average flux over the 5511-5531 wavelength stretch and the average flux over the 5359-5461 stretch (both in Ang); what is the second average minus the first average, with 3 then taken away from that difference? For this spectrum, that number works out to -2.74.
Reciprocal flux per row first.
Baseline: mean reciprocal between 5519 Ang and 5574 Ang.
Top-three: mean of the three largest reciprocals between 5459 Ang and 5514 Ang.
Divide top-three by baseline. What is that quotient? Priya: 1.05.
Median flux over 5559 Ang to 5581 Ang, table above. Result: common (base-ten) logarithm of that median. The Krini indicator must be 0.810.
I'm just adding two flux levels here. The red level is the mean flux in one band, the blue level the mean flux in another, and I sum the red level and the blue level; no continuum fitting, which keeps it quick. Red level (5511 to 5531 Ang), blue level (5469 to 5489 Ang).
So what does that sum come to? 12.5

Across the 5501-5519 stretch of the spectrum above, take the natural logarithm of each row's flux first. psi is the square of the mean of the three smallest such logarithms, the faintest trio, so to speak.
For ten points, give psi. 3.335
